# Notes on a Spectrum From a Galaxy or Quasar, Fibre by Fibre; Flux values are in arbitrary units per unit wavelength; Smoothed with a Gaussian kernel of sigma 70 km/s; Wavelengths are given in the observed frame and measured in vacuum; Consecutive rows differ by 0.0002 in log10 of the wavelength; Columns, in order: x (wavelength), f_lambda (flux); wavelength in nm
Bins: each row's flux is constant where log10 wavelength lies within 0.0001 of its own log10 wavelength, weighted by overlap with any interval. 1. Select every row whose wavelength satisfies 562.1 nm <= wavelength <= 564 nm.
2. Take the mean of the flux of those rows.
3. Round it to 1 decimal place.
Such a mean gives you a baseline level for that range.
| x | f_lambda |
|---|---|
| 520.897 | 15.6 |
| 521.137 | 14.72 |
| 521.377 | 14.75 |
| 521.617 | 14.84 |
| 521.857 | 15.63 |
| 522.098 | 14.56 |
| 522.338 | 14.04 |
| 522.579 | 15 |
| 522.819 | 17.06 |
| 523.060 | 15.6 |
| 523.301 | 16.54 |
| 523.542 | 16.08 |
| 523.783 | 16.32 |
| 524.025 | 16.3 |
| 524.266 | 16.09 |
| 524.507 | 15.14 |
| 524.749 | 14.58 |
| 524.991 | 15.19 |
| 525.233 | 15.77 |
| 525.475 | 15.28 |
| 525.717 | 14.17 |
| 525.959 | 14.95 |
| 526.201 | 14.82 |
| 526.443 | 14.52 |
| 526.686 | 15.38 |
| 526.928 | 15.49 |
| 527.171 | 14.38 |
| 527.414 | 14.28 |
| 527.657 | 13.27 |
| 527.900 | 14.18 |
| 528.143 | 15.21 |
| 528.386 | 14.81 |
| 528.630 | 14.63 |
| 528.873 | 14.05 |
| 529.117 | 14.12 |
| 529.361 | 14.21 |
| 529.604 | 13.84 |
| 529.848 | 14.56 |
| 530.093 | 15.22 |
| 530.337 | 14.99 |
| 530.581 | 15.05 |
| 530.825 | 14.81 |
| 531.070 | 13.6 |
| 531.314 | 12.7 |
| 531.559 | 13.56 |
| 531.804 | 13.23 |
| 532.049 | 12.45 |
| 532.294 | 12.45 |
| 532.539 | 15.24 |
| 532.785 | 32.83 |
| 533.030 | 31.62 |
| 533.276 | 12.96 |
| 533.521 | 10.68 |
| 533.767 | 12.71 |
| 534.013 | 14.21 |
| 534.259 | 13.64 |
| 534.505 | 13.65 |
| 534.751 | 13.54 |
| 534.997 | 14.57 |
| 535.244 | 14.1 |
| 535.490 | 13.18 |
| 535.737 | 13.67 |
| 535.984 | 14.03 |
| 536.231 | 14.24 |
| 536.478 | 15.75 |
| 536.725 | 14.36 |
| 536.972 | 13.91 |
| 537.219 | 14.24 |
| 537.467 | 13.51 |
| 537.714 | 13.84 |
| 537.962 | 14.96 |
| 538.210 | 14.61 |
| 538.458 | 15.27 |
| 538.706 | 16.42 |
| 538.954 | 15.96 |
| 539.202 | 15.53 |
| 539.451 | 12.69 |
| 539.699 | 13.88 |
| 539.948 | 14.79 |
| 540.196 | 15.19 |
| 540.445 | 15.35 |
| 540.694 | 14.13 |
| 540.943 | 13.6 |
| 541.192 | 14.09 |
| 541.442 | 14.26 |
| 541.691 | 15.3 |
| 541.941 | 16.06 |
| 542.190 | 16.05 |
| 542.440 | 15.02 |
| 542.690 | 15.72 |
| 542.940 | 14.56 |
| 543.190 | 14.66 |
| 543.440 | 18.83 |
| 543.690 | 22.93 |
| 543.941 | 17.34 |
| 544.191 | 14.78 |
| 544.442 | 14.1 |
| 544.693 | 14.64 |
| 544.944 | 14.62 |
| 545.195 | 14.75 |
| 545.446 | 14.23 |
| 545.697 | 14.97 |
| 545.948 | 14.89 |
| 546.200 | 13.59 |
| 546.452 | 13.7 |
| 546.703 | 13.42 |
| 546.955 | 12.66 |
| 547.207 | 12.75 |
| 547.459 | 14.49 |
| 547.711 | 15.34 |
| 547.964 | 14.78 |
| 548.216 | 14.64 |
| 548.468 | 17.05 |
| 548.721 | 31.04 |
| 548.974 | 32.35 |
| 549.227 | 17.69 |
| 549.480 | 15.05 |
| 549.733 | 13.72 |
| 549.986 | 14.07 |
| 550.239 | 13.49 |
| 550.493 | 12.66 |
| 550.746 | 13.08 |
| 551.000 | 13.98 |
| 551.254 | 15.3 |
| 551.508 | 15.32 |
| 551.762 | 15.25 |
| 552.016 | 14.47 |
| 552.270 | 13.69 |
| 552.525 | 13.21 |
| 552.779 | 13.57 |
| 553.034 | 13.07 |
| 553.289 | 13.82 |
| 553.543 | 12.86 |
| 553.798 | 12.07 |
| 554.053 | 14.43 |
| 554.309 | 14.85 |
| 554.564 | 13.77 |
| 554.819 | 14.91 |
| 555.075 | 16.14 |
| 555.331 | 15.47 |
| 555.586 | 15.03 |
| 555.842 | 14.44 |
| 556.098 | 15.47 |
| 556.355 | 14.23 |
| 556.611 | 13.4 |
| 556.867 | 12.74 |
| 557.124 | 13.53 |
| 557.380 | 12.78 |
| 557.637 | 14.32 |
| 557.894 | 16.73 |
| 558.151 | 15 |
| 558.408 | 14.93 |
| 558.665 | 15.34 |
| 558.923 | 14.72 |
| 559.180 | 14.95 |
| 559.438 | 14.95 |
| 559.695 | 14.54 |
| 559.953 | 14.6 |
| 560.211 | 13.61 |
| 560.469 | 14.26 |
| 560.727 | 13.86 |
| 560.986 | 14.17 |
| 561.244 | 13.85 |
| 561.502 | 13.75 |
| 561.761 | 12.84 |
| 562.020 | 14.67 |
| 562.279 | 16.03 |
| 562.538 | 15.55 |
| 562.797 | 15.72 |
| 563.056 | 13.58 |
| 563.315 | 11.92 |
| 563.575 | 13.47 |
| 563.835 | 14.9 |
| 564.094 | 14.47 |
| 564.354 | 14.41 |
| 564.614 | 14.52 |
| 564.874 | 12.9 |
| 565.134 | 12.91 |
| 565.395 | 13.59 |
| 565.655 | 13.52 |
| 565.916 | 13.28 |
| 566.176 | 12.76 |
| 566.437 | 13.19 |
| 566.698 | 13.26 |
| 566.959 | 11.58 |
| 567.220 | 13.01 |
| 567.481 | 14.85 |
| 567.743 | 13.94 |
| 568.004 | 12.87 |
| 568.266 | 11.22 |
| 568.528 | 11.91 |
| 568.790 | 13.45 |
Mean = 14.5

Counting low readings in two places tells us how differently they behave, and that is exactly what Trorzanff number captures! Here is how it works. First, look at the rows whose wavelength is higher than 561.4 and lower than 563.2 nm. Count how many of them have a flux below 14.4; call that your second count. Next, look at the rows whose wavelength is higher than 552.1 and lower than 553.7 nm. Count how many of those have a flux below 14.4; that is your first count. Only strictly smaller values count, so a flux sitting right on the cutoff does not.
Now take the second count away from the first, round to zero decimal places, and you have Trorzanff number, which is 3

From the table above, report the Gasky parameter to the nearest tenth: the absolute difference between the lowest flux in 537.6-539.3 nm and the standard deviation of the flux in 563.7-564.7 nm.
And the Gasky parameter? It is 13.6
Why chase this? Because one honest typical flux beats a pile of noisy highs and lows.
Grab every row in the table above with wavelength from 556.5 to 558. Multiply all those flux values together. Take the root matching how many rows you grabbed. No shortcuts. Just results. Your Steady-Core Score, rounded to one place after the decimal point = 13.9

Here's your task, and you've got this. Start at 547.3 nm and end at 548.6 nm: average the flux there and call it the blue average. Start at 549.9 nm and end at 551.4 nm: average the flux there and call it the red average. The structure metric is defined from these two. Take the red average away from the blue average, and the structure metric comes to 1.5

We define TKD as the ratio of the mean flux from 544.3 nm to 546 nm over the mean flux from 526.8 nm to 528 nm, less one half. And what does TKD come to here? 0.52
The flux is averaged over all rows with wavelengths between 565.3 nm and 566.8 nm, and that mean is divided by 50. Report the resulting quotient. 0.265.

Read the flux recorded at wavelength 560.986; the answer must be 14.17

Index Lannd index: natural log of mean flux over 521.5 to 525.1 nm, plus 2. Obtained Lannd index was 4.74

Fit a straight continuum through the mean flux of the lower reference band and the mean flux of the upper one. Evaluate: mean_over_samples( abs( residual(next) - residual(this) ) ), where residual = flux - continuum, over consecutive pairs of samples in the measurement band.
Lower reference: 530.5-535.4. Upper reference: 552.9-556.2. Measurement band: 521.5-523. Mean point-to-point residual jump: 1.1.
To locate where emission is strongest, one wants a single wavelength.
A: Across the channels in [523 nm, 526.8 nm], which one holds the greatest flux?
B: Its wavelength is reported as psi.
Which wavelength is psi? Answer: 523.301 nm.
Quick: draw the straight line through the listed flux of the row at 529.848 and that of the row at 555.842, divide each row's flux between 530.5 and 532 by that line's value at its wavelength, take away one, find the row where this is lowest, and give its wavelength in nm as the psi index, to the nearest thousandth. 531.314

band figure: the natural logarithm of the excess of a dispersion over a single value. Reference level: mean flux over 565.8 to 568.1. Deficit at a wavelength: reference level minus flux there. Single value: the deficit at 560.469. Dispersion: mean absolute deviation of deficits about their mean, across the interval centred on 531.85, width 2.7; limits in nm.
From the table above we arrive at 1.9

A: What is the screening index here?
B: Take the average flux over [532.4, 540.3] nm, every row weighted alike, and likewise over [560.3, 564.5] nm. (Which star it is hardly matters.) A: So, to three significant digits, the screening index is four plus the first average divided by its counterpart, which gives 5.08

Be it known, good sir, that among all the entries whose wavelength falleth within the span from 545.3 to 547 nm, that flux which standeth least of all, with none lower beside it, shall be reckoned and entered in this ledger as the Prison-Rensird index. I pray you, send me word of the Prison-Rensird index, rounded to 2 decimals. 12.66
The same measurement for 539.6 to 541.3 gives 13.60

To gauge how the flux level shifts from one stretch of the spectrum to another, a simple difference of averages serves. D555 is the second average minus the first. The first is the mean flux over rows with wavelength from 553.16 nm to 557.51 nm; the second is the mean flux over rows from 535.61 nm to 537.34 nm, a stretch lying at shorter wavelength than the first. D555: 0.20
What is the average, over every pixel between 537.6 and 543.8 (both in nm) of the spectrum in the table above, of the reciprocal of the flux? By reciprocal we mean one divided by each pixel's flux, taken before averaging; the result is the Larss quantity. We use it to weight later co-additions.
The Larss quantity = 0.0660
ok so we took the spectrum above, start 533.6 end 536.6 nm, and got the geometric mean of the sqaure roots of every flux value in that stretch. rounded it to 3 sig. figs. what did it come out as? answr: 3.73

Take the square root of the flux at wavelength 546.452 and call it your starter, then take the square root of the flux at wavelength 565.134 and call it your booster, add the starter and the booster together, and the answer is 7.29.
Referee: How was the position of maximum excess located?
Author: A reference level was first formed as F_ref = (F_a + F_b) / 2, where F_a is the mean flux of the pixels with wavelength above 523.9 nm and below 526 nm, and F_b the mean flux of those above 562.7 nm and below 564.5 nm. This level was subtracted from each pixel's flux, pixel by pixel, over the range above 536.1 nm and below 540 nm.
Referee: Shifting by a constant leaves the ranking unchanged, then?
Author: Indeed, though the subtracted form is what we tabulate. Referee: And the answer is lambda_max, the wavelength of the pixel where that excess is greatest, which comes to 538.706 nm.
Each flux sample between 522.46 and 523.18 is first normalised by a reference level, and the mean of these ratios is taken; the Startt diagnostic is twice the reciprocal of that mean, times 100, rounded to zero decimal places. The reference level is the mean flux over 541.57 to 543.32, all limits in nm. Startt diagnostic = 193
